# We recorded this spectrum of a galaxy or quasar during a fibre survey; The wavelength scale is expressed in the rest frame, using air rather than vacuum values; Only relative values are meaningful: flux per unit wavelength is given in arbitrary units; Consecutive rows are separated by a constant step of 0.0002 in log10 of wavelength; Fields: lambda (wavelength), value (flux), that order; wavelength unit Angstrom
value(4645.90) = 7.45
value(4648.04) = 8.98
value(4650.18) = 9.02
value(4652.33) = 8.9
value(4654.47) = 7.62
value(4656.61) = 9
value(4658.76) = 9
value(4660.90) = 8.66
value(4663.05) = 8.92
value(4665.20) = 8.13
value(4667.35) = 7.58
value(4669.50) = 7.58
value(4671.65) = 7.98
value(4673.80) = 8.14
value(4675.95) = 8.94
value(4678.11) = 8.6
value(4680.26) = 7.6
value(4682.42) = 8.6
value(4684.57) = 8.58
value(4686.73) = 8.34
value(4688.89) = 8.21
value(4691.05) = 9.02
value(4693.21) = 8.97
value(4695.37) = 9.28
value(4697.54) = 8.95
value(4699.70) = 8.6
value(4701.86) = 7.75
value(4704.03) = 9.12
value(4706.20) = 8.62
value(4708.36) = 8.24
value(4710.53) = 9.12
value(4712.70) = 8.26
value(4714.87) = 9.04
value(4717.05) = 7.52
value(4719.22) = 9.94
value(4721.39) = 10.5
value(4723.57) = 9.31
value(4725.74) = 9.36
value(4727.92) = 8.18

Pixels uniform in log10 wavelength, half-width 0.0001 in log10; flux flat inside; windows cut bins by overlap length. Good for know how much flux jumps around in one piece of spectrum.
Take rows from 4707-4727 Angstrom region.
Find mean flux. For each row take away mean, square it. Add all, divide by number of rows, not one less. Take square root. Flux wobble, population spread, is 0.86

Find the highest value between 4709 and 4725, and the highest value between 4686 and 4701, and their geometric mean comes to 9.87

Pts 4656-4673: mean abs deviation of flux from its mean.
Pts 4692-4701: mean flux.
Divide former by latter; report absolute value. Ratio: 0.060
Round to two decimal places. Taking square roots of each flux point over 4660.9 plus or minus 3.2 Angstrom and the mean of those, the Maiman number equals 2.98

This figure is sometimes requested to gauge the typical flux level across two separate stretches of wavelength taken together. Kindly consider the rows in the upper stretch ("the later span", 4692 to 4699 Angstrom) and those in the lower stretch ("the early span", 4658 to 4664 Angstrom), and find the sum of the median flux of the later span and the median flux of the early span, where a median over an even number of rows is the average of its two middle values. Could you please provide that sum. 17.9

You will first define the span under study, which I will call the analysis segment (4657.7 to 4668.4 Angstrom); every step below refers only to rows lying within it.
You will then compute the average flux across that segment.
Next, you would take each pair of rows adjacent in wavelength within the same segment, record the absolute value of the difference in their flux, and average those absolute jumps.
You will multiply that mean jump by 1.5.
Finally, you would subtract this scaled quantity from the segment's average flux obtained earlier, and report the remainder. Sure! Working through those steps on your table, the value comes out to 7.7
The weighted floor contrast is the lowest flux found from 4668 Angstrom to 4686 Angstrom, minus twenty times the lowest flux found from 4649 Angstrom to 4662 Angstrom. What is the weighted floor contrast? -145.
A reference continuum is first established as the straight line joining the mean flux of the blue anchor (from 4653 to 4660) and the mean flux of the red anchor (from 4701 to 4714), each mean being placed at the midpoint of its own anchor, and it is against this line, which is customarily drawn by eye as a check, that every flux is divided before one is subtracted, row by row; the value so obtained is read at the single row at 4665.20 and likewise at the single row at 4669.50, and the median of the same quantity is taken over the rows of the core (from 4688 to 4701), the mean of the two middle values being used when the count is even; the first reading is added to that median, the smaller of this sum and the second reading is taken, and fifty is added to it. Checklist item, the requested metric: 49.89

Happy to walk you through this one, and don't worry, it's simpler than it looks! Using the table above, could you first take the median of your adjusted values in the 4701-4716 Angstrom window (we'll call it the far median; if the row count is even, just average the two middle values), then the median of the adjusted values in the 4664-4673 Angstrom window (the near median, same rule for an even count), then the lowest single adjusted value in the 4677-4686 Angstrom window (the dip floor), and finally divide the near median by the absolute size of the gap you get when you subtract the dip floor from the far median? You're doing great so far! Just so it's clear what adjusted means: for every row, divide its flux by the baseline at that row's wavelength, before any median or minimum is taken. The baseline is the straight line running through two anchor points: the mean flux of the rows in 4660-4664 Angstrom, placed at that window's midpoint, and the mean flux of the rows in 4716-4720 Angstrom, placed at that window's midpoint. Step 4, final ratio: 7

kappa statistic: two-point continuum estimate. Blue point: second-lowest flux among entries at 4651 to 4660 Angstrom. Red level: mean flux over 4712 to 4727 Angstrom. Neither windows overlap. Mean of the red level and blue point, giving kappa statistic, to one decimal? 9.0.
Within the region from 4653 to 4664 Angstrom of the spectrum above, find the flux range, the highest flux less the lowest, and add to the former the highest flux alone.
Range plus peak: 10.4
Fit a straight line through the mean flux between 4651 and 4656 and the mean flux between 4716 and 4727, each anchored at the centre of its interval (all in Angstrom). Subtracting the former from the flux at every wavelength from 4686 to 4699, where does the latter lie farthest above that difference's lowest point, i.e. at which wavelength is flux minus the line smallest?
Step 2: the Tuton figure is 4688.89 Angstrom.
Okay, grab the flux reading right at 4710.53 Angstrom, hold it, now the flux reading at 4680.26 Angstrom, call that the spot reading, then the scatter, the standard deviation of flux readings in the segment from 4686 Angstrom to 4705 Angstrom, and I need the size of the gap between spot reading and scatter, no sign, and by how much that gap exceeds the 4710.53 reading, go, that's -2.0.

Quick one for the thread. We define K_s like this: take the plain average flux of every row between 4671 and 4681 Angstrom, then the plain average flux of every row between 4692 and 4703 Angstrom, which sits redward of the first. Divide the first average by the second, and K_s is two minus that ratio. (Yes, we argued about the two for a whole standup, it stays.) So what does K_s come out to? 1.05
